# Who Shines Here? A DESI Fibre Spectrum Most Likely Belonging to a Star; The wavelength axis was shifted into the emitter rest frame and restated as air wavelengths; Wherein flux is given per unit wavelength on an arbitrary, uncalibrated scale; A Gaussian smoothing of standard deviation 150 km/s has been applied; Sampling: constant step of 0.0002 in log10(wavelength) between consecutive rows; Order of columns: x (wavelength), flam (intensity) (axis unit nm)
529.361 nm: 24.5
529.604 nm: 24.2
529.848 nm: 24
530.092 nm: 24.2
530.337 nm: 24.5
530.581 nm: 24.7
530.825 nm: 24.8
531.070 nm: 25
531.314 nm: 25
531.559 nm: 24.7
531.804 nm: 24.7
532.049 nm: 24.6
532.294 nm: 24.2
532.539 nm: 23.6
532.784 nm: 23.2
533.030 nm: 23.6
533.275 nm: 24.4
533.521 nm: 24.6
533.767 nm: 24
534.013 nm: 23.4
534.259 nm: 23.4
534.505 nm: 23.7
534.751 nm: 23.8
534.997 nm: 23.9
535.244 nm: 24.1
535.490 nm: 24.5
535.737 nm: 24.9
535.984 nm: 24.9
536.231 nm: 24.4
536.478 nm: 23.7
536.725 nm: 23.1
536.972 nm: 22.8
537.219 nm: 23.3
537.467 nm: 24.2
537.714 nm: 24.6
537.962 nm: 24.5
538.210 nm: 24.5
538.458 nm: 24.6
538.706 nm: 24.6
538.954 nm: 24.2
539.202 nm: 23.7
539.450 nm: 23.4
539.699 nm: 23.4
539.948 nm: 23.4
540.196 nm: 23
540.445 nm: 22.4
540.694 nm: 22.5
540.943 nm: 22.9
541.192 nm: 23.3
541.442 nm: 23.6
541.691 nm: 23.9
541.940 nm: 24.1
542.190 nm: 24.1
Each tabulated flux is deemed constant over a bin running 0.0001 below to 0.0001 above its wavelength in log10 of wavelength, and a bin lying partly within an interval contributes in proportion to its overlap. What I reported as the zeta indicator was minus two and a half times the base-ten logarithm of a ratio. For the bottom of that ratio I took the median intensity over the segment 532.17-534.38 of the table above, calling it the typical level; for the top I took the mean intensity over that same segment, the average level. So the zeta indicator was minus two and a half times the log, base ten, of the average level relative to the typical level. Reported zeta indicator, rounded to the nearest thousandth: -0.010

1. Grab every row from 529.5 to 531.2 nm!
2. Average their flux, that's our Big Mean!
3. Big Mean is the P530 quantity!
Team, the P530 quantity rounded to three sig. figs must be 24.5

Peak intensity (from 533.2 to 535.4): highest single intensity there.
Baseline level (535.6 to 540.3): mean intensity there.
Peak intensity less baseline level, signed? 0.64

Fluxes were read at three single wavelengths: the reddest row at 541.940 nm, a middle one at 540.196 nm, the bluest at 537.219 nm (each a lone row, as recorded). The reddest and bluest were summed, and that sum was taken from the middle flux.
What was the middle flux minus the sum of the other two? -24.40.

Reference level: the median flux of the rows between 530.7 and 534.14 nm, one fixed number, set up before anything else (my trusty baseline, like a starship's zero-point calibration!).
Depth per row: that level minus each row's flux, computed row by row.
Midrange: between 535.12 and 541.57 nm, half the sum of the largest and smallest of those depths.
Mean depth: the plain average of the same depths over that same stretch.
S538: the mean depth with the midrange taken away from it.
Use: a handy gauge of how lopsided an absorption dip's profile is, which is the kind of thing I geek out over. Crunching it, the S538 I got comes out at -0.14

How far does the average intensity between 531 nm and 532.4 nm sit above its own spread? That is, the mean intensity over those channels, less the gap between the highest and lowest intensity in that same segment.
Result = 23.9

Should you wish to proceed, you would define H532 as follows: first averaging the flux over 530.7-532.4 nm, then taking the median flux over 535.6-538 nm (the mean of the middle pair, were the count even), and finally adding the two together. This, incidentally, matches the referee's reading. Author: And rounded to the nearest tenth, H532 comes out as 49.0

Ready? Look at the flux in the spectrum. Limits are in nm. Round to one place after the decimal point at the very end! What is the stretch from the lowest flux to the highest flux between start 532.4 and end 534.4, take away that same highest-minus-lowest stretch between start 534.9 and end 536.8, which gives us -0.4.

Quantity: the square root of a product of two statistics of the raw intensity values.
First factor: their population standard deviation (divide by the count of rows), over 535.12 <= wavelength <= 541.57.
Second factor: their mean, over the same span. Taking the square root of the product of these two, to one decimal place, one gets 4.2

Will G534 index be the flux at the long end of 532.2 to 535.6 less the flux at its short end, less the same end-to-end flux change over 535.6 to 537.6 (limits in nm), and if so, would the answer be 1.0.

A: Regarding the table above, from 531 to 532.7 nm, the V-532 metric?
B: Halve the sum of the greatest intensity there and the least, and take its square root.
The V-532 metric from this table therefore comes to 4.93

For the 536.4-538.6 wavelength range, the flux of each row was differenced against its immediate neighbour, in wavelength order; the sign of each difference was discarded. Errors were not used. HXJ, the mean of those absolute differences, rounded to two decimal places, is 0.36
